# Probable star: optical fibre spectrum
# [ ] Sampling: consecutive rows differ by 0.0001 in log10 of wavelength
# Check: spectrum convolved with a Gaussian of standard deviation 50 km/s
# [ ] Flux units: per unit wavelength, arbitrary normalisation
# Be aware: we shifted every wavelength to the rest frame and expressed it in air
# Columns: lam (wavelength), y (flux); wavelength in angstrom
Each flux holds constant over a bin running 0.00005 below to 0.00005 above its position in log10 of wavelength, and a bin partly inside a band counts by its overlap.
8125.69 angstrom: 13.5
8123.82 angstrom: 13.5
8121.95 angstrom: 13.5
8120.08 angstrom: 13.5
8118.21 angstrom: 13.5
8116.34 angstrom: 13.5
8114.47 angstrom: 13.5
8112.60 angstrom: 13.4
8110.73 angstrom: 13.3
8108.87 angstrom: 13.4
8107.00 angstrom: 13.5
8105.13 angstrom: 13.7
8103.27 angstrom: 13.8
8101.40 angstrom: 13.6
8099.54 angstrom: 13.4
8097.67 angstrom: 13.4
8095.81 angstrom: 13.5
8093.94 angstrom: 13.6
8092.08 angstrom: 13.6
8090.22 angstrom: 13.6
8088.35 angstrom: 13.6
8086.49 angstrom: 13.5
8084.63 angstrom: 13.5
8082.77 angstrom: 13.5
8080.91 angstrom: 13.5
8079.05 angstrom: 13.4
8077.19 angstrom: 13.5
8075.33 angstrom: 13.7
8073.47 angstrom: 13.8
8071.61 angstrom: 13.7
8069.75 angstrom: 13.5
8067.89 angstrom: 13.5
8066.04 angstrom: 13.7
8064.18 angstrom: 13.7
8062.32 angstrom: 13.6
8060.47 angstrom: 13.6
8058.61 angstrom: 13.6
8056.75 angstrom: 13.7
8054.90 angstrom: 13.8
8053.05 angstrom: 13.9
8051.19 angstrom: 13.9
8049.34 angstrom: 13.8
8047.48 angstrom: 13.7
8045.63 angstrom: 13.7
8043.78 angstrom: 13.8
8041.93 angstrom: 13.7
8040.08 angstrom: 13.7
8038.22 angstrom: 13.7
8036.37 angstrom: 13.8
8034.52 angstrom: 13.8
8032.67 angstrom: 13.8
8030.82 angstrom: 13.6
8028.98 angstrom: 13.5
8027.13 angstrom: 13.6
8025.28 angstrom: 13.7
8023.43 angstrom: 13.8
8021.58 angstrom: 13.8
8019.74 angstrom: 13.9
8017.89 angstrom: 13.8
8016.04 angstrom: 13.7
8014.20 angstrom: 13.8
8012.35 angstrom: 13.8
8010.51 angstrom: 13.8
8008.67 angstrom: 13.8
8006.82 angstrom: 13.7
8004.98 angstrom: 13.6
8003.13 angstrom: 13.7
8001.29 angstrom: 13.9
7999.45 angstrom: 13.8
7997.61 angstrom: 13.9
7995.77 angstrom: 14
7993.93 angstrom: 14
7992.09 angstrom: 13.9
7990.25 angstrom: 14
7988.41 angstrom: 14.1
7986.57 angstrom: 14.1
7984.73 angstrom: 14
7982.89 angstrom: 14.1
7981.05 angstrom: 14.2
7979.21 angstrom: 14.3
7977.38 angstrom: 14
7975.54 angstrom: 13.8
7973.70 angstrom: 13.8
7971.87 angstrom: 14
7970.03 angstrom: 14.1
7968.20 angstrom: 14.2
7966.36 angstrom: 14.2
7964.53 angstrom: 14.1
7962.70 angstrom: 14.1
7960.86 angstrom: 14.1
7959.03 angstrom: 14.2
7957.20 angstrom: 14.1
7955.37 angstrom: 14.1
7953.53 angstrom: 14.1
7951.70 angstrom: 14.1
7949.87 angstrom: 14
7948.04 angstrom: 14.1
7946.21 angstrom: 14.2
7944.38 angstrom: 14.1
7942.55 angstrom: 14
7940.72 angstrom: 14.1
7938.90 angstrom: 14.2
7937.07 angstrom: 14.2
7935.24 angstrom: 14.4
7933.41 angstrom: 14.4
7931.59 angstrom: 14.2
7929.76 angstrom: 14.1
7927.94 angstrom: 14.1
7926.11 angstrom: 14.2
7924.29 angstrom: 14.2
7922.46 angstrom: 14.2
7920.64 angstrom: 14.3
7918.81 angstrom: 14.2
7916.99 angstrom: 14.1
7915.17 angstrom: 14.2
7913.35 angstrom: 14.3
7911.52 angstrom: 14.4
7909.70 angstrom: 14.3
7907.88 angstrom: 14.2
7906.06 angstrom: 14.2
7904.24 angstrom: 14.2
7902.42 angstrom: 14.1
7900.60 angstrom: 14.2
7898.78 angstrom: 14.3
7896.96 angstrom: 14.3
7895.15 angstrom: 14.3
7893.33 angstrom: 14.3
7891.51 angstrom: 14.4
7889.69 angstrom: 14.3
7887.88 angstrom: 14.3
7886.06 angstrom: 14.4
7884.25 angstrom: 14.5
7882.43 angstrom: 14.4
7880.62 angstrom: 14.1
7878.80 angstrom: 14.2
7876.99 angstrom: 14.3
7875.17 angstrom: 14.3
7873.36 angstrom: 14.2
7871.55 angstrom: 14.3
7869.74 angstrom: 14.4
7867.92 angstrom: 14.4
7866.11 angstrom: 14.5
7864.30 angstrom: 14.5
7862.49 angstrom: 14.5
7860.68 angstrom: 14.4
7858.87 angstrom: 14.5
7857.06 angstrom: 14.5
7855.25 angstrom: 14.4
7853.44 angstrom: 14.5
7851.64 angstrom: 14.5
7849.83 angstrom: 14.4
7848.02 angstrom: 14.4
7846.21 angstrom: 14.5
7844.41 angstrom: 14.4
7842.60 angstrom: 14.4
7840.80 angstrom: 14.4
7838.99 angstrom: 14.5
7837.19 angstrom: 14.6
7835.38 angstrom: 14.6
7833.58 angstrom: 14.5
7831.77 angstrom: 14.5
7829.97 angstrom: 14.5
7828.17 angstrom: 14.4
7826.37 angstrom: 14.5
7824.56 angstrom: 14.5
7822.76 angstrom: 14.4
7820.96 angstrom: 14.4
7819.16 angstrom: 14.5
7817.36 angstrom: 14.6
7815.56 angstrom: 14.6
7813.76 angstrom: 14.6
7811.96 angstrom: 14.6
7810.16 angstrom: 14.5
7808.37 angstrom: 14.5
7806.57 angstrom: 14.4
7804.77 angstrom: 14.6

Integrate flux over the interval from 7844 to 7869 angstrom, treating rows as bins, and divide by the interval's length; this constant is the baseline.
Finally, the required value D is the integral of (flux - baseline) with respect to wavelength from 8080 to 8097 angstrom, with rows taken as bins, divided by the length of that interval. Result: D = -0.91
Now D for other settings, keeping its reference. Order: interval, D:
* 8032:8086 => -0.78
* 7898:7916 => -0.22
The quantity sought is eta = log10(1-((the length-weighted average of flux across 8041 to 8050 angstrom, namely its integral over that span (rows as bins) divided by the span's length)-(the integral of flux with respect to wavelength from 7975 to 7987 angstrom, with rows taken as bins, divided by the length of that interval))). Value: 0.12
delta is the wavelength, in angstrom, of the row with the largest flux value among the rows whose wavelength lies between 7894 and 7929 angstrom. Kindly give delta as 7911.52 angstrom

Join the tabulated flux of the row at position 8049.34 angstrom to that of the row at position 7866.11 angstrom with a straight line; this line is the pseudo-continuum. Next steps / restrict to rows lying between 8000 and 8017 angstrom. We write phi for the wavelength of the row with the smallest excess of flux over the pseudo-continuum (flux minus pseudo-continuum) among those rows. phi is 8004.98 angstrom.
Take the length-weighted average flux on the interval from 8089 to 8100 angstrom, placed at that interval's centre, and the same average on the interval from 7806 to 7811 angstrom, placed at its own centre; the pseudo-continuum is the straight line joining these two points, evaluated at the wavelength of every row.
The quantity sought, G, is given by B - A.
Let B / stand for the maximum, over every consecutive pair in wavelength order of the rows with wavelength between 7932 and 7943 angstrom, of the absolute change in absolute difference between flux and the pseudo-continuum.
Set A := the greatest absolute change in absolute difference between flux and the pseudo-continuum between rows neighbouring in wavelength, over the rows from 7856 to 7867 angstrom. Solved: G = 0.088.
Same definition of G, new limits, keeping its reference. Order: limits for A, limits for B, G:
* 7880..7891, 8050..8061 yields -0.012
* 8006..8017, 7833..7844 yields 0.000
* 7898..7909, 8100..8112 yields 0.113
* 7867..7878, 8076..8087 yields 0.012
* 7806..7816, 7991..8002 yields 0.000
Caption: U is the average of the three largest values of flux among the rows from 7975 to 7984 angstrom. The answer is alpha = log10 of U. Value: 1.15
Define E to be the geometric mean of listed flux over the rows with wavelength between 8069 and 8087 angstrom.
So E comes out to 13.6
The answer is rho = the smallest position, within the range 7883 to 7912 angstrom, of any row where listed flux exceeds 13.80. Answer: 7884.25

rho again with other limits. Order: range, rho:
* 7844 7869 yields 7844.41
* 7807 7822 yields 7808.37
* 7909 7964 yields 7909.70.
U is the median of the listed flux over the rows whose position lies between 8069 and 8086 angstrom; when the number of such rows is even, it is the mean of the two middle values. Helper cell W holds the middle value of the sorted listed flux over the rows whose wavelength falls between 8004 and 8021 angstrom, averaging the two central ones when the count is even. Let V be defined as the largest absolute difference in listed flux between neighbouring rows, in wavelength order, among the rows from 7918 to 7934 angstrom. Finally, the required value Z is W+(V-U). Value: 0.5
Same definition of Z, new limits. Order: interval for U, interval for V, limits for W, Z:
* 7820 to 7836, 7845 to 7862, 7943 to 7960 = -0.3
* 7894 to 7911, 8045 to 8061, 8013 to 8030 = -0.3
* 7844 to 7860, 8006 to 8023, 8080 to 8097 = -0.9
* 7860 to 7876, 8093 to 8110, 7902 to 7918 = 0.0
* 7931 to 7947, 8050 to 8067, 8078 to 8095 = -0.6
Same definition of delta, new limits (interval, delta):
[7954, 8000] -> 7979.21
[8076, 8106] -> 8103.27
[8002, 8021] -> 8019.74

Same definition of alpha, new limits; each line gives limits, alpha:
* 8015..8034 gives 1.14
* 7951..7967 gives 1.15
